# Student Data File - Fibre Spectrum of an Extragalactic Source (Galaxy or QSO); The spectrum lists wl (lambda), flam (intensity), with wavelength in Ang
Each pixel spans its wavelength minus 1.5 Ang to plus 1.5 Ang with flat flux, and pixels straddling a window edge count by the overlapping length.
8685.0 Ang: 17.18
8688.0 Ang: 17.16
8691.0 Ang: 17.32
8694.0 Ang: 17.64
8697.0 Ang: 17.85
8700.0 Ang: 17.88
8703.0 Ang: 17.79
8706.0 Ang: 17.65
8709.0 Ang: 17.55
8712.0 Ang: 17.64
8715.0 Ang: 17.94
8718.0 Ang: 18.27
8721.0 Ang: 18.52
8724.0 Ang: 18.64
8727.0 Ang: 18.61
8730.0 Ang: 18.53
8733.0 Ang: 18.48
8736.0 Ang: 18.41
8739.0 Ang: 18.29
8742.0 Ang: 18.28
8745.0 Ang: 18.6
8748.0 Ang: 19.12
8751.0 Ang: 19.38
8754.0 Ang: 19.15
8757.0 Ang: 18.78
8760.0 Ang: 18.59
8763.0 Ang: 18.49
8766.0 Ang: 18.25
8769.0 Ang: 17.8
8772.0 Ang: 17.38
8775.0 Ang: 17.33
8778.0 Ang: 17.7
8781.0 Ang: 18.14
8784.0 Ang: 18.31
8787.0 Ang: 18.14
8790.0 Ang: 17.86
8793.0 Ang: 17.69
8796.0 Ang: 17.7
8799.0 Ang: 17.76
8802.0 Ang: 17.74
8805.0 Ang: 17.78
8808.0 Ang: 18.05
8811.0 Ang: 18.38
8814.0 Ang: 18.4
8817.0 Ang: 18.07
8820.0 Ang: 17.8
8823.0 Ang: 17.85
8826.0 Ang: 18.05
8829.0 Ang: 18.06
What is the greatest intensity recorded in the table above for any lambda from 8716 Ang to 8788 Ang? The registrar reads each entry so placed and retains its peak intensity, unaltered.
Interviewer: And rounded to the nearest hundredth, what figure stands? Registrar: 19.38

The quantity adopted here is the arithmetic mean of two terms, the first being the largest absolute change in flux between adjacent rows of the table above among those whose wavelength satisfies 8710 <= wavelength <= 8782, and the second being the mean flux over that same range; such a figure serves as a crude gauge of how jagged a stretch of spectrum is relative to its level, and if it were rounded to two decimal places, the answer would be 9.43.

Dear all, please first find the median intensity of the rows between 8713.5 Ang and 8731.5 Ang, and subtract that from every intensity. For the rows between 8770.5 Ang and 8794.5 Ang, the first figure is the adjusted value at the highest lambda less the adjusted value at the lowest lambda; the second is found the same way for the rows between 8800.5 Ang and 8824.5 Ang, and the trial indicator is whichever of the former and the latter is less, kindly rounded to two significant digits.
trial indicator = 0.11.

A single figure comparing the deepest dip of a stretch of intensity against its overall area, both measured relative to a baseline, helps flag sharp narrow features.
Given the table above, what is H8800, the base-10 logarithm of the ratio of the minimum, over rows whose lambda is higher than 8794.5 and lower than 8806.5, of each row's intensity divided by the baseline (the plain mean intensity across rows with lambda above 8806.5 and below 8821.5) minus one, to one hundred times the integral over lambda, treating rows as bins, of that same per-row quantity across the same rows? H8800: -3.03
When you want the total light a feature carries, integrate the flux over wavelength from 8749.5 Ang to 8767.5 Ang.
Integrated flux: 338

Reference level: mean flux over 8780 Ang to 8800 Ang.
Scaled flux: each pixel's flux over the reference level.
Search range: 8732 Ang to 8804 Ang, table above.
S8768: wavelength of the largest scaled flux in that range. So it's 8751.0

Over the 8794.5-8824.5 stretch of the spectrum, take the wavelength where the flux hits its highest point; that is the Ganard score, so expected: 8814.0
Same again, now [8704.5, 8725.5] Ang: 8724.0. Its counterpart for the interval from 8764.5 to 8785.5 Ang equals 8784.0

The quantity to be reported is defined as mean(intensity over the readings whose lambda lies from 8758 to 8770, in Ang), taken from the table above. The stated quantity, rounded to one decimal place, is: 18.3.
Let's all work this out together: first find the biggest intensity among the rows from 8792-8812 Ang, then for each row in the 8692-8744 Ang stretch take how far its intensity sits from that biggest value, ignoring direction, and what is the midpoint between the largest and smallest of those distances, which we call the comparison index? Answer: 0.43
